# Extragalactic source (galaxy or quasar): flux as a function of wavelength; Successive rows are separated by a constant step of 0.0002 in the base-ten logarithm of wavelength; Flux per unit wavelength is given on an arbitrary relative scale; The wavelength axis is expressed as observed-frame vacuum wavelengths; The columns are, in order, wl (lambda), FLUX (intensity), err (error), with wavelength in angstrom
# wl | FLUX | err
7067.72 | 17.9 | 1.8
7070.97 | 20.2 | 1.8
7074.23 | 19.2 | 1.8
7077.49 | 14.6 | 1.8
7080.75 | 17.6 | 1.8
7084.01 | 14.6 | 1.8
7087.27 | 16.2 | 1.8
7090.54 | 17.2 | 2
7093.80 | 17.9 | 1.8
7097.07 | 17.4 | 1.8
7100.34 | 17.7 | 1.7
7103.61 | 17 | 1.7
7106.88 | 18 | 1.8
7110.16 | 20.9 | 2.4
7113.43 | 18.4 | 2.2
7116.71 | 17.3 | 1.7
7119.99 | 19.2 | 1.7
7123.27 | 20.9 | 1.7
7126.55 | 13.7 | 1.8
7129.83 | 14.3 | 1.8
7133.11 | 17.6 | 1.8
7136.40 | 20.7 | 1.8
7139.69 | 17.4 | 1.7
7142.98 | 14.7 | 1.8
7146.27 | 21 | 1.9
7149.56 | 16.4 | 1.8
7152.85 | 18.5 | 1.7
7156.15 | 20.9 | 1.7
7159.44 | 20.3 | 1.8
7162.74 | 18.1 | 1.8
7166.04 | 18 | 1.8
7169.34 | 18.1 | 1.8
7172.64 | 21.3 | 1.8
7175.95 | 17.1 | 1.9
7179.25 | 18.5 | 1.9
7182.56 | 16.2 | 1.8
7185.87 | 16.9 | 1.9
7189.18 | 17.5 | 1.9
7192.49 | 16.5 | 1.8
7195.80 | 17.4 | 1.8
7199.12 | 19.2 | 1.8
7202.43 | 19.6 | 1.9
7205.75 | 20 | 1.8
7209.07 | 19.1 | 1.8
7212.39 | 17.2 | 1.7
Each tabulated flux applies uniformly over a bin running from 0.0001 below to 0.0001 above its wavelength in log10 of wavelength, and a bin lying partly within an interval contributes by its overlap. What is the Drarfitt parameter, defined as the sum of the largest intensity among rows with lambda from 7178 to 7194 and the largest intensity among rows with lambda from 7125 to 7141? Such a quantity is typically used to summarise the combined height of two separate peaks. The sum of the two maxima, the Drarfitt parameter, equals 39.2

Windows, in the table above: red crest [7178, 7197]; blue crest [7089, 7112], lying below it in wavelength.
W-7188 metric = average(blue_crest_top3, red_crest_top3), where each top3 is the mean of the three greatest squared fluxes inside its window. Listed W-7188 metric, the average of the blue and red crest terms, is 339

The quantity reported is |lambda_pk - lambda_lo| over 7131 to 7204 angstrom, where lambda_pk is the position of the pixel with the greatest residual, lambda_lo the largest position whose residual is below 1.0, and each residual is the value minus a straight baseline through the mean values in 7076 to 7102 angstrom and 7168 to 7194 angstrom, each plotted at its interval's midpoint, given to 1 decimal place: 49.5 angstrom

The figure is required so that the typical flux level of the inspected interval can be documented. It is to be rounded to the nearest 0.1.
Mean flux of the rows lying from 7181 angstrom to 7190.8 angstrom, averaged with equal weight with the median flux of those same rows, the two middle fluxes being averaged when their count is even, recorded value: 16.9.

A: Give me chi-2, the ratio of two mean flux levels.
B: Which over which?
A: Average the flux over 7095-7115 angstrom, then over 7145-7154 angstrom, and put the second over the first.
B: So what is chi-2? 1.02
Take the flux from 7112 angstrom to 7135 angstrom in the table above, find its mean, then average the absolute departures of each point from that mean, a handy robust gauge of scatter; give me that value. 1.9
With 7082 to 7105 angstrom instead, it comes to 0.8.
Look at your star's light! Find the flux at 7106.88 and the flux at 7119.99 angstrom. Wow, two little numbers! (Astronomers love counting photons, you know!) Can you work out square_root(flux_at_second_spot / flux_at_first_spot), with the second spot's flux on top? 1.03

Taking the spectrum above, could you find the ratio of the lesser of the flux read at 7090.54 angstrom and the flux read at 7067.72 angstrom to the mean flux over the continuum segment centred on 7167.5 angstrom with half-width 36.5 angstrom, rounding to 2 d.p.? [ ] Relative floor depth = 0.94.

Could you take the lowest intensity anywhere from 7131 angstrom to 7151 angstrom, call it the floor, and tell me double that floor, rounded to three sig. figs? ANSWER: 29.4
